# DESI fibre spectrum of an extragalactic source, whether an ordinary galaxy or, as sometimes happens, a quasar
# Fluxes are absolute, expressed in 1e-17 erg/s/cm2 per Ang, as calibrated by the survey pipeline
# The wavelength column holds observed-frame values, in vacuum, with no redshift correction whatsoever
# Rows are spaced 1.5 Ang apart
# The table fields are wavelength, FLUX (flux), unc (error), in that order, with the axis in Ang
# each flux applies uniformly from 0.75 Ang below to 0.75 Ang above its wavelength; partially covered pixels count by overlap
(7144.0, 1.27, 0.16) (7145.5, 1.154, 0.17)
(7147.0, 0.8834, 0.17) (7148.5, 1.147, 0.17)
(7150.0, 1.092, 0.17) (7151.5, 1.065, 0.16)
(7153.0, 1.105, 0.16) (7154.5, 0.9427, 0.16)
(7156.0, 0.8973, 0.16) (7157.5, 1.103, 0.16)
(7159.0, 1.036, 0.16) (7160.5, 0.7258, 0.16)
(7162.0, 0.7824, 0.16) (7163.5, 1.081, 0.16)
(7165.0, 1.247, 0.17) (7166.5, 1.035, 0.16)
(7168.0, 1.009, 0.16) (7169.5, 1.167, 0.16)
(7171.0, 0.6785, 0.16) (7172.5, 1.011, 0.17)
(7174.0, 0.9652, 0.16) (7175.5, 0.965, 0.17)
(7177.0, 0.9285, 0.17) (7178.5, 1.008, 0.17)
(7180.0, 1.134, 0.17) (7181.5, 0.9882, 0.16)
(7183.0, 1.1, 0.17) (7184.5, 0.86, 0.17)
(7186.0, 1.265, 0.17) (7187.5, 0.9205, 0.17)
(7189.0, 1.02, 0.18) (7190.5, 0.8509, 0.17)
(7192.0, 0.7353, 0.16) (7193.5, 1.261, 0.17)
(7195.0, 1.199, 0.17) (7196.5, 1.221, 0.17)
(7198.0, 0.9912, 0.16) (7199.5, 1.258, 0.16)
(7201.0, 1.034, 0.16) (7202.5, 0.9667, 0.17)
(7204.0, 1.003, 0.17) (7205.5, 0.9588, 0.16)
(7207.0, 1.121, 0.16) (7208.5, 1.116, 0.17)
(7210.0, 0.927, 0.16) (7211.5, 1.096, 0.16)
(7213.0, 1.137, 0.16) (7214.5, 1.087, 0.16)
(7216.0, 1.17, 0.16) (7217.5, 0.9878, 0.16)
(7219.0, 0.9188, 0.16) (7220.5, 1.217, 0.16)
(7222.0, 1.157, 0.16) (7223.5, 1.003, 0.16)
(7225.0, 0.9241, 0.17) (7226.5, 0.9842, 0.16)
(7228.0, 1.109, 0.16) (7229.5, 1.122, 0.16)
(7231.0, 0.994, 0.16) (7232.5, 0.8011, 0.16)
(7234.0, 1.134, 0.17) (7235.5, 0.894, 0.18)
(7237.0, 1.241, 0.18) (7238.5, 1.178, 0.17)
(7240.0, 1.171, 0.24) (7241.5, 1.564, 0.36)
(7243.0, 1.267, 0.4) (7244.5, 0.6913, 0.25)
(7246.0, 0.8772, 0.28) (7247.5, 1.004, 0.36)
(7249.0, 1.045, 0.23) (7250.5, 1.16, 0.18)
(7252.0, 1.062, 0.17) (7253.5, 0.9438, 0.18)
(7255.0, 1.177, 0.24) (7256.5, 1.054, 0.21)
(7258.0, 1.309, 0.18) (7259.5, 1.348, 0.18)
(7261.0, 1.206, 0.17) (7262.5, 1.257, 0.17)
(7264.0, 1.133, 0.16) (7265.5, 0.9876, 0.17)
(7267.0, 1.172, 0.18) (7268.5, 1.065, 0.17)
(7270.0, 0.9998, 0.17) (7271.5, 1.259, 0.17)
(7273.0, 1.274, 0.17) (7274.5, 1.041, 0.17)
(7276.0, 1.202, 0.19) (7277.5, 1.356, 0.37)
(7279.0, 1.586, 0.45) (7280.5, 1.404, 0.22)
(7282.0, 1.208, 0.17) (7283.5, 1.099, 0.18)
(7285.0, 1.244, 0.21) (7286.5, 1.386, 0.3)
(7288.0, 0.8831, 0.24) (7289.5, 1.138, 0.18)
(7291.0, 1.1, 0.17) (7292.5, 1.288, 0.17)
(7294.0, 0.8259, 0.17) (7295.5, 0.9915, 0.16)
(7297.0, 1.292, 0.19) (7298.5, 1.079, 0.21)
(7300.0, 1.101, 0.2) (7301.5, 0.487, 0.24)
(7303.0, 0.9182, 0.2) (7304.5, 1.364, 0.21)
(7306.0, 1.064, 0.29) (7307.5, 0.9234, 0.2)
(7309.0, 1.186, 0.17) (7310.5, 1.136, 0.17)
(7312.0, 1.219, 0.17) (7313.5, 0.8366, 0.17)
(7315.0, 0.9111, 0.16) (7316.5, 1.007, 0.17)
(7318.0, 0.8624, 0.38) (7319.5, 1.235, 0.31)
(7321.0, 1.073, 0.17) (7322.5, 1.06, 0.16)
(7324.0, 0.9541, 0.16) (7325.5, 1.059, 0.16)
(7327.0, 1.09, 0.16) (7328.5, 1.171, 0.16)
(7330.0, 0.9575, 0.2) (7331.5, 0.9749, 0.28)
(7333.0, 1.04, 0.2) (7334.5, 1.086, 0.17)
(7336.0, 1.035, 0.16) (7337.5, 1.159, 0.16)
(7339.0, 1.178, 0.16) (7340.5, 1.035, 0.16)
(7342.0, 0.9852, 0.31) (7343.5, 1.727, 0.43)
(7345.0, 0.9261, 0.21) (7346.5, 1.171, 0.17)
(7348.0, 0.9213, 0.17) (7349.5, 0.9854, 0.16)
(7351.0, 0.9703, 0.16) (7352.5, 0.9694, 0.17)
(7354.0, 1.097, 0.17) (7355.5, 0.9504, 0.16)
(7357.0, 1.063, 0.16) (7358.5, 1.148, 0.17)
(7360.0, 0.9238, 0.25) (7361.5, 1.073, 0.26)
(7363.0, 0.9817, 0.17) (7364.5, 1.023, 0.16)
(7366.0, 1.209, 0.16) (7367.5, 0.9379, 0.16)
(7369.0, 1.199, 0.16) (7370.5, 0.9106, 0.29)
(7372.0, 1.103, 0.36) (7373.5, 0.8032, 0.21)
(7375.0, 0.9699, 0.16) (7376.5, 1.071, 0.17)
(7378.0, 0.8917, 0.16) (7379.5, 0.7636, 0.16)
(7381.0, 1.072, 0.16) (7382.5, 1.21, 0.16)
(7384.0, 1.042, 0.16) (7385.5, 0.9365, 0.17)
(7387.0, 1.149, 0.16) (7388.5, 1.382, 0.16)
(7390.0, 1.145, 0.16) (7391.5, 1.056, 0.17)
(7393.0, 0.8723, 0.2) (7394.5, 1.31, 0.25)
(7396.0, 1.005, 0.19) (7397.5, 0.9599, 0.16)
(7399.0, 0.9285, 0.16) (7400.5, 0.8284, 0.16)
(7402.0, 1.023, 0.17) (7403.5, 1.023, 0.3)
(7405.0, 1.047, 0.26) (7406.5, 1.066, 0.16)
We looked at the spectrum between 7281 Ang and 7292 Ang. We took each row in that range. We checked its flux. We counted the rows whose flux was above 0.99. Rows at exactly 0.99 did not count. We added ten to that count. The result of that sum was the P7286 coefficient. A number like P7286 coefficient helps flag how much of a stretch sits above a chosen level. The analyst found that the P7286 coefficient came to 16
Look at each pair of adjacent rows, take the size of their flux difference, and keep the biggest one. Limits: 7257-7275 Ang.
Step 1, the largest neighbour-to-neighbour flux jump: 0.26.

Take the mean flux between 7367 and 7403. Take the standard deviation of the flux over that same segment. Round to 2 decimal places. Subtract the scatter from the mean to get 0.87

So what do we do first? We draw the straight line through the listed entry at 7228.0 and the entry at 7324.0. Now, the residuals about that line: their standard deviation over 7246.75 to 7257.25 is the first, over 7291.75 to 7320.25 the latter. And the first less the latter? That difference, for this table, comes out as -0.129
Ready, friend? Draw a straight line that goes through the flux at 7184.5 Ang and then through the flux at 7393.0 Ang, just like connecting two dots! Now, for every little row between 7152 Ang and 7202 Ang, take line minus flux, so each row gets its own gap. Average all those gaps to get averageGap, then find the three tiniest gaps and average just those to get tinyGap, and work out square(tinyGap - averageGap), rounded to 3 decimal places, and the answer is 0.060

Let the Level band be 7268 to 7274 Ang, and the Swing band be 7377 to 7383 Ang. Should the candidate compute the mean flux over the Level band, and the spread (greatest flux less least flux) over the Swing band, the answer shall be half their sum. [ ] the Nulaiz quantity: 0.80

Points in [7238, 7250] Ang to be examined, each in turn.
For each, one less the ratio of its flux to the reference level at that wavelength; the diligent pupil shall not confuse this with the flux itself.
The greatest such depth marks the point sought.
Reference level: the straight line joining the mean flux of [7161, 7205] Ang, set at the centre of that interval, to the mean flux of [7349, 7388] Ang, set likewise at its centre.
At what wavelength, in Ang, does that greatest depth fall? 7244.5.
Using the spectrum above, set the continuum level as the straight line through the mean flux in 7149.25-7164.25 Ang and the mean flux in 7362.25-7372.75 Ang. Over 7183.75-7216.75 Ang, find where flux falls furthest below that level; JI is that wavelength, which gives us 7192.0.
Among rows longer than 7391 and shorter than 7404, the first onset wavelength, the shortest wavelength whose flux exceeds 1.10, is 7394.5 Ang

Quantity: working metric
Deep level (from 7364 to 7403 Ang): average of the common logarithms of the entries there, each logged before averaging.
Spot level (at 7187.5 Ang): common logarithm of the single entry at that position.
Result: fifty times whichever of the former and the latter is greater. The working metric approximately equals 0.4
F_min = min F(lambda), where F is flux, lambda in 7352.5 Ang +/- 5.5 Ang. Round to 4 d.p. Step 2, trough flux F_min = 0.9213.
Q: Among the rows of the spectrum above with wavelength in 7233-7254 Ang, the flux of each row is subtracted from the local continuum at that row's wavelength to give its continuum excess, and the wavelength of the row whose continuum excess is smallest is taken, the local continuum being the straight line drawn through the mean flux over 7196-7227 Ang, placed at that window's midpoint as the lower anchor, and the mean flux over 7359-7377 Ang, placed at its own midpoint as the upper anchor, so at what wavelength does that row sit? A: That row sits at 7241.5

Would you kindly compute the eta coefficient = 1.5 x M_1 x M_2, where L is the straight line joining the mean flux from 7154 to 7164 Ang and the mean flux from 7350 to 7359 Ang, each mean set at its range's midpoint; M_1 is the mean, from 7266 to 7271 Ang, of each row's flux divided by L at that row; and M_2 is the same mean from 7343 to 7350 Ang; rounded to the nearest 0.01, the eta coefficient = 1.82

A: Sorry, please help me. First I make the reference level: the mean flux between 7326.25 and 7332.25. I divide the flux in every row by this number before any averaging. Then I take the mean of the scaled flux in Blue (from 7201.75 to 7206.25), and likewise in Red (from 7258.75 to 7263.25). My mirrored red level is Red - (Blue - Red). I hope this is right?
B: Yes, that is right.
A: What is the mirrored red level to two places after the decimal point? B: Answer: 1.49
